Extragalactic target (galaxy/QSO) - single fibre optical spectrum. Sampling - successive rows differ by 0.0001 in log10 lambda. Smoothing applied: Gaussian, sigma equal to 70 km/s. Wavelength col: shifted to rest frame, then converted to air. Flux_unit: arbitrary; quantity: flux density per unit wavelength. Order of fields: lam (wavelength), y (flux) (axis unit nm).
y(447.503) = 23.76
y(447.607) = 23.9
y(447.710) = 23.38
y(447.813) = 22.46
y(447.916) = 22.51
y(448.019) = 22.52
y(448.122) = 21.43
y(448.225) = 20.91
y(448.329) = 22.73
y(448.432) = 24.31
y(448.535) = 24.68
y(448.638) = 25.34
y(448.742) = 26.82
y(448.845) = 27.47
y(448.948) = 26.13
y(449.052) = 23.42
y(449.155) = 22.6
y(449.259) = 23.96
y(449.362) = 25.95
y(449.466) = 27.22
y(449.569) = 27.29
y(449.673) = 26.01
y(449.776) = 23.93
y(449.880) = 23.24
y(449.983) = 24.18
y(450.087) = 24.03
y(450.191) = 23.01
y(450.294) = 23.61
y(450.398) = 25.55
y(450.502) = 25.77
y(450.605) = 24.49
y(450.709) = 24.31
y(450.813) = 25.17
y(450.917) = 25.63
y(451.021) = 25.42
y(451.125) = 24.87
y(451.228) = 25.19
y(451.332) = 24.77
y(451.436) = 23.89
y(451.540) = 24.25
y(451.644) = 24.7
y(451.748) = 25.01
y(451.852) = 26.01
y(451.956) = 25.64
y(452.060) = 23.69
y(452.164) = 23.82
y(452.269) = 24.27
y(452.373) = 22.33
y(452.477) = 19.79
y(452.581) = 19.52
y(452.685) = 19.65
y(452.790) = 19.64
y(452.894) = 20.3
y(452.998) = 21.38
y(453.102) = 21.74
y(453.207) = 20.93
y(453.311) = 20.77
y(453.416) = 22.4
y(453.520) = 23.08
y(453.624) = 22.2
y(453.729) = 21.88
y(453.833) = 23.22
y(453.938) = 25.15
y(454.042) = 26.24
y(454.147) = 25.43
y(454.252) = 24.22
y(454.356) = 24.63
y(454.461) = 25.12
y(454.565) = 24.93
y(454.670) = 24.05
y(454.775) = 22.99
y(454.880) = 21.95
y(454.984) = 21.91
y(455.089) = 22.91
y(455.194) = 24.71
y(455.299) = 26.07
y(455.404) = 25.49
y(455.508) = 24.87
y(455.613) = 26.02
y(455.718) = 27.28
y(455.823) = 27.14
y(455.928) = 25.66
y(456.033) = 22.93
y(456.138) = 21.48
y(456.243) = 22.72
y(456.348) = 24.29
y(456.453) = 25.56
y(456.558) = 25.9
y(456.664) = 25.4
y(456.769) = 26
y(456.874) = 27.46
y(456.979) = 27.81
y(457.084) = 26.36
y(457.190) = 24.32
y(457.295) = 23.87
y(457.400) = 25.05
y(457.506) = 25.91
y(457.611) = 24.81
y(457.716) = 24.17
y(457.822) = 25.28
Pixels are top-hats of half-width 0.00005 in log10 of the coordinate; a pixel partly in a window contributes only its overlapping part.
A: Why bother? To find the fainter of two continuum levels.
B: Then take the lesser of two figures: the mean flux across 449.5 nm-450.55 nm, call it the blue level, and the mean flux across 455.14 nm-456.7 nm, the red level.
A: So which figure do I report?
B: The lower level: 24.7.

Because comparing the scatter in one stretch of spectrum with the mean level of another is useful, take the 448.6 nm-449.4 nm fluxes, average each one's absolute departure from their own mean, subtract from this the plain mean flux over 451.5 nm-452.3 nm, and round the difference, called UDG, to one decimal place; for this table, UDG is -23.3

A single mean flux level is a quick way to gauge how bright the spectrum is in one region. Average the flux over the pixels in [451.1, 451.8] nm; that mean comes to 24.7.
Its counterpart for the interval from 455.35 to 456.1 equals 25.6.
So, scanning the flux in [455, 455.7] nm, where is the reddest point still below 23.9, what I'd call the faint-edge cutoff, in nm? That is 455.089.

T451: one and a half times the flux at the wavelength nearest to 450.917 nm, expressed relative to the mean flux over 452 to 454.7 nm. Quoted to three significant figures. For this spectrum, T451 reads 1.69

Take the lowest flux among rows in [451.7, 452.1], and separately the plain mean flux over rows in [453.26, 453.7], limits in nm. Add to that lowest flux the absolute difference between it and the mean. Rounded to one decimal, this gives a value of 25.3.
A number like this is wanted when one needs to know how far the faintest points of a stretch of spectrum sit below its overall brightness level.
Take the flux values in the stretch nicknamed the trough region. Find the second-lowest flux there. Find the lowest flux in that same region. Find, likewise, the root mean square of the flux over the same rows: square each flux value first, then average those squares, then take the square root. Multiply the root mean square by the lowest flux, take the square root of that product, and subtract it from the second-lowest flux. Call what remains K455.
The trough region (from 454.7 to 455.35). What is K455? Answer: -0.7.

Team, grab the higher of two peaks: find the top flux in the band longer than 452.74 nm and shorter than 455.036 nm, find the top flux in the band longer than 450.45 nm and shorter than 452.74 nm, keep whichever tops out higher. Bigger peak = 26.2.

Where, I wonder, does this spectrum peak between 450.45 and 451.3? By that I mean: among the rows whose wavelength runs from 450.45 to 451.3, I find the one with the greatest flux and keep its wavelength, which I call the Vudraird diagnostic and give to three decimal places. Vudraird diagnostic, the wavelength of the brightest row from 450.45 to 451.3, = 450.502 nm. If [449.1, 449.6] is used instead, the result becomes 449.569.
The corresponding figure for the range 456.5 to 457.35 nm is 456.979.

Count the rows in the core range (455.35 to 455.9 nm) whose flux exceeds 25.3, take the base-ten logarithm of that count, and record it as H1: 0.6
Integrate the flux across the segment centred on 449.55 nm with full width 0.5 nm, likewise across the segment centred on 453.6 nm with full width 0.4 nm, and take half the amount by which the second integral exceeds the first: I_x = -2.1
